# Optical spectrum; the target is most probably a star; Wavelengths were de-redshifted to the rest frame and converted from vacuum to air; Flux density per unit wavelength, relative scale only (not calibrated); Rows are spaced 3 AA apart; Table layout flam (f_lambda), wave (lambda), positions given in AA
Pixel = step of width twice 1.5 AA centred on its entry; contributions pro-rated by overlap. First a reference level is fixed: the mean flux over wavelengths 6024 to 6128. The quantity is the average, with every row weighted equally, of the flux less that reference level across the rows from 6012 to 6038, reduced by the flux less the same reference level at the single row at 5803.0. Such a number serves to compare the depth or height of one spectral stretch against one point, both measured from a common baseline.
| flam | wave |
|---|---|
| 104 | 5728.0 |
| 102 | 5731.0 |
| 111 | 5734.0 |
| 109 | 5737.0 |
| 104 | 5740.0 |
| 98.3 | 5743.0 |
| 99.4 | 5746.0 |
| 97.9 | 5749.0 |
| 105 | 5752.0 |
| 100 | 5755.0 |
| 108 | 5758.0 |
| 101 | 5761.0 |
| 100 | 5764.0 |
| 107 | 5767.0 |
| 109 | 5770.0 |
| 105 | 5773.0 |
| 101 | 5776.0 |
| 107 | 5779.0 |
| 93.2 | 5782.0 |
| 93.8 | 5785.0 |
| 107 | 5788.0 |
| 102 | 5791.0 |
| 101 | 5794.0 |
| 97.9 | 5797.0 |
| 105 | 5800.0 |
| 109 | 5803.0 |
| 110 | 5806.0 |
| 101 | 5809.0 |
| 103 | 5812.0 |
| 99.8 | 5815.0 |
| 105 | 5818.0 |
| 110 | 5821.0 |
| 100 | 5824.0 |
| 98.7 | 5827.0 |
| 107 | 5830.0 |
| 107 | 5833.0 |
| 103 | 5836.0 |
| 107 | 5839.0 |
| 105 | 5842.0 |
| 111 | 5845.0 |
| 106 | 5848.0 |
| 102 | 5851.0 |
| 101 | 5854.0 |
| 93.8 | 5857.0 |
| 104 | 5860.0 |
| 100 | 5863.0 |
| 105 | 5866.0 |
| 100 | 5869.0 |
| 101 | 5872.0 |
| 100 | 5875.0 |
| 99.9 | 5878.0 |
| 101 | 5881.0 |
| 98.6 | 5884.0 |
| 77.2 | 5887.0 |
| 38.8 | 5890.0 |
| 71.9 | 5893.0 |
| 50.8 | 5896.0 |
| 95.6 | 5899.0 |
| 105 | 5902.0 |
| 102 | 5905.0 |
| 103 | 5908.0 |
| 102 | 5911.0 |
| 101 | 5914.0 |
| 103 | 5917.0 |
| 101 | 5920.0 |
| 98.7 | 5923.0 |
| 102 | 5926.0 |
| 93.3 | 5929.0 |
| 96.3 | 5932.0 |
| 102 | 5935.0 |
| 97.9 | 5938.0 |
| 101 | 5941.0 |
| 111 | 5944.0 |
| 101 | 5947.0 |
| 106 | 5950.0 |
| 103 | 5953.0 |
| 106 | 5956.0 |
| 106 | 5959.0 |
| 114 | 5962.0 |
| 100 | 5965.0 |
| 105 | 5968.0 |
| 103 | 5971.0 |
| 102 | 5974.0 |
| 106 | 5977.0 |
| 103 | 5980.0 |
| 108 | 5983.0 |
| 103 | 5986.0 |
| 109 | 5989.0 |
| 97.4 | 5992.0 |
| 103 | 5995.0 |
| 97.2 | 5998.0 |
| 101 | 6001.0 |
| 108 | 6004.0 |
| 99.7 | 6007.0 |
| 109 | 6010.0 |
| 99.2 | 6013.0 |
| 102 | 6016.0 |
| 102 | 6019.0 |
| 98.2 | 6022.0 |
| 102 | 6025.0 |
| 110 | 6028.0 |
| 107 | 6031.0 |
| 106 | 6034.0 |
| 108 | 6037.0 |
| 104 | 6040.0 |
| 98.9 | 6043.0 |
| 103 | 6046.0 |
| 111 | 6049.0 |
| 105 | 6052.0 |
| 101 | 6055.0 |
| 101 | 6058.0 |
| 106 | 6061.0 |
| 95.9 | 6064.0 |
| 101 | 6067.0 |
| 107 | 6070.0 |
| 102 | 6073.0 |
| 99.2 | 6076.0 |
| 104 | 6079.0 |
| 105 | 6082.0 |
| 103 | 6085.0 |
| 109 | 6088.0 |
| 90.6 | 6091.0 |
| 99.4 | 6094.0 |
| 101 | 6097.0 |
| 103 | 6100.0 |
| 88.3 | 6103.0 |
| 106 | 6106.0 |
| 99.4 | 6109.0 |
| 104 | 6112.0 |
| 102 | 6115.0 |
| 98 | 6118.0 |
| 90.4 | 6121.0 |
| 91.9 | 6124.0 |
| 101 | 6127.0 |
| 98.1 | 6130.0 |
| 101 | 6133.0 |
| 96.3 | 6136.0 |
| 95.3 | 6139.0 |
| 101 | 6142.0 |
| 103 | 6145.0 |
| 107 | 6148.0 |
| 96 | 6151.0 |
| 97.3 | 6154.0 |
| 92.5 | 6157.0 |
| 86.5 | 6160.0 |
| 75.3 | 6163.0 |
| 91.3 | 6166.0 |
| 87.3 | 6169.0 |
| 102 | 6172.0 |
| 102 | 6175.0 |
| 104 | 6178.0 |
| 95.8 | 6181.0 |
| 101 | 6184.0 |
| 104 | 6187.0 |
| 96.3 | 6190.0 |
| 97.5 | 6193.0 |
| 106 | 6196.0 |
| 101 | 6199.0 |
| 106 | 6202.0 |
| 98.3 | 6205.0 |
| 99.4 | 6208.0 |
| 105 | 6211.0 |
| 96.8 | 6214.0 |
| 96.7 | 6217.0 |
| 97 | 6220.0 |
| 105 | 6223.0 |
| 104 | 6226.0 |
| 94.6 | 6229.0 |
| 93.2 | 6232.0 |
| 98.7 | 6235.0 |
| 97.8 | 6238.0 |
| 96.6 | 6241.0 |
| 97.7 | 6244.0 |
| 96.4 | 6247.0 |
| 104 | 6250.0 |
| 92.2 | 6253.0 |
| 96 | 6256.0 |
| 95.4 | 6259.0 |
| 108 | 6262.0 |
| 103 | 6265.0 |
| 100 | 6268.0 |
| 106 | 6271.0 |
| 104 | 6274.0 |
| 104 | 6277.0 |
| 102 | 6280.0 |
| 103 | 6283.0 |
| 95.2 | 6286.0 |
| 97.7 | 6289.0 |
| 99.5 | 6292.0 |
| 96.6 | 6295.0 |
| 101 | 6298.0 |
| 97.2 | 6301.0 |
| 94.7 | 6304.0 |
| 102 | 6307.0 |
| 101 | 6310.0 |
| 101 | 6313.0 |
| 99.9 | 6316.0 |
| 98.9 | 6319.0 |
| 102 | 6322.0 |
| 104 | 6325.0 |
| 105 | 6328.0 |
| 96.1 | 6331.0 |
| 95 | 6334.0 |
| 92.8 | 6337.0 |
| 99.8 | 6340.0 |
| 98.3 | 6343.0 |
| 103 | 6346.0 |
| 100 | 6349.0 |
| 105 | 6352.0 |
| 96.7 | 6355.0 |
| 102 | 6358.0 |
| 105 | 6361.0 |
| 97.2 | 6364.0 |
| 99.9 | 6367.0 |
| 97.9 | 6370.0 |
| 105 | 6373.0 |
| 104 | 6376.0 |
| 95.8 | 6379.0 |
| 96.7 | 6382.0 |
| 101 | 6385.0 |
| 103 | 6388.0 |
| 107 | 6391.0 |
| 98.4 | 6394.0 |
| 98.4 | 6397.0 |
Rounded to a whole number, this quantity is -5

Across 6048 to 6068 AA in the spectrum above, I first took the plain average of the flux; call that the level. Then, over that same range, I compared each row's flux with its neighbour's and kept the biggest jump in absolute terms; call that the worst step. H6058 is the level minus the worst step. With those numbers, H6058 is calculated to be 93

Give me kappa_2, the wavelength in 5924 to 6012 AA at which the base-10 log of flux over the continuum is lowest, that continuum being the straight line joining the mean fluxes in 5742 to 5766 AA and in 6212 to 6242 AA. 5929.0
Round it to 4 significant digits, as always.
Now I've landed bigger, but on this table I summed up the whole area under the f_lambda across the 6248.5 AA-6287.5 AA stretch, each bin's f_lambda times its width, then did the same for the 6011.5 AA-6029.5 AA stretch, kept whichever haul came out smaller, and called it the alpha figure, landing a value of 1840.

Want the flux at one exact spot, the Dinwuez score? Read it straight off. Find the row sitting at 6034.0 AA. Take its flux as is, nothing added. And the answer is 106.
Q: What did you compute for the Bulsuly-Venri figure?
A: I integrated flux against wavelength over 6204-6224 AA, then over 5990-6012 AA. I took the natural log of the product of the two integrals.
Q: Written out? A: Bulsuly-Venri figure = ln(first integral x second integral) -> 15.3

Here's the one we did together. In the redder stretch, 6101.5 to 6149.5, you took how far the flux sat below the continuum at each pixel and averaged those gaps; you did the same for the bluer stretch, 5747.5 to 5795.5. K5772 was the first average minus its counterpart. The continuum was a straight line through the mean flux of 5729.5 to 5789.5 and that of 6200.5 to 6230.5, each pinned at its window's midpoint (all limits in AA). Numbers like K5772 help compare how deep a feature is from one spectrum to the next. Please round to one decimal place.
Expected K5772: 1.4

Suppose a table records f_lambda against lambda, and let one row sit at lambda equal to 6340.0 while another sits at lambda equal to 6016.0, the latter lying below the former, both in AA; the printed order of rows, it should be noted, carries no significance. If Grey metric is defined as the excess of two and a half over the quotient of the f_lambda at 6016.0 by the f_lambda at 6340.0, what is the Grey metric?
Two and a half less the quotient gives 1.48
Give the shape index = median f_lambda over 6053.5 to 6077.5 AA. 101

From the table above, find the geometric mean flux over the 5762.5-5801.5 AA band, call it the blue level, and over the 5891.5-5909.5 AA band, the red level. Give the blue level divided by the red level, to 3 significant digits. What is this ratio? 1.20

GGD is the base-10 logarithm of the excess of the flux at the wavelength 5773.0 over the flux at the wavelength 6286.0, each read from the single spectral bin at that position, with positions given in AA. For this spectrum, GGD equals 1.0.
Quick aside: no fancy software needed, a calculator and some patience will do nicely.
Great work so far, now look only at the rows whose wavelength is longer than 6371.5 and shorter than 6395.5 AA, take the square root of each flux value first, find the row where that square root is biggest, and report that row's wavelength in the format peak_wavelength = 6391.0 AA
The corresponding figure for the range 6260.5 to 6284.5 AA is 6262.0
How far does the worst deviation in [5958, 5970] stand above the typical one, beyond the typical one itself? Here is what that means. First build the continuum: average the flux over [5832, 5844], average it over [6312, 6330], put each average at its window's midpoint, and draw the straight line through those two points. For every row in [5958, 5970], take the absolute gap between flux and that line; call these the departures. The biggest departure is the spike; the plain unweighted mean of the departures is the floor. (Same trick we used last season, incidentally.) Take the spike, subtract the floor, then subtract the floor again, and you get 1.5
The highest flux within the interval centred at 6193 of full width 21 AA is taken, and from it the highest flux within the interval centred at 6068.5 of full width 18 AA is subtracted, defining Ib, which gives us -1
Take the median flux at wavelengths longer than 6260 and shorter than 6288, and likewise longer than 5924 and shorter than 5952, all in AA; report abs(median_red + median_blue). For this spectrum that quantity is 204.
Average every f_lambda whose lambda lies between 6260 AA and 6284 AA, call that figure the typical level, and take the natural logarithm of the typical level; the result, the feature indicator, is 4.64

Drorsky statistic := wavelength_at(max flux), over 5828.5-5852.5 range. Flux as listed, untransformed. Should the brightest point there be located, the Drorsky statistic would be 5845.0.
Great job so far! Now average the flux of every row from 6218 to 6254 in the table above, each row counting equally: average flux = 98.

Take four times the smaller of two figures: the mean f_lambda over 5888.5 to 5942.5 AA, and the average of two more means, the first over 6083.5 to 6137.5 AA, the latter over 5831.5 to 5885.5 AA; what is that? 370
